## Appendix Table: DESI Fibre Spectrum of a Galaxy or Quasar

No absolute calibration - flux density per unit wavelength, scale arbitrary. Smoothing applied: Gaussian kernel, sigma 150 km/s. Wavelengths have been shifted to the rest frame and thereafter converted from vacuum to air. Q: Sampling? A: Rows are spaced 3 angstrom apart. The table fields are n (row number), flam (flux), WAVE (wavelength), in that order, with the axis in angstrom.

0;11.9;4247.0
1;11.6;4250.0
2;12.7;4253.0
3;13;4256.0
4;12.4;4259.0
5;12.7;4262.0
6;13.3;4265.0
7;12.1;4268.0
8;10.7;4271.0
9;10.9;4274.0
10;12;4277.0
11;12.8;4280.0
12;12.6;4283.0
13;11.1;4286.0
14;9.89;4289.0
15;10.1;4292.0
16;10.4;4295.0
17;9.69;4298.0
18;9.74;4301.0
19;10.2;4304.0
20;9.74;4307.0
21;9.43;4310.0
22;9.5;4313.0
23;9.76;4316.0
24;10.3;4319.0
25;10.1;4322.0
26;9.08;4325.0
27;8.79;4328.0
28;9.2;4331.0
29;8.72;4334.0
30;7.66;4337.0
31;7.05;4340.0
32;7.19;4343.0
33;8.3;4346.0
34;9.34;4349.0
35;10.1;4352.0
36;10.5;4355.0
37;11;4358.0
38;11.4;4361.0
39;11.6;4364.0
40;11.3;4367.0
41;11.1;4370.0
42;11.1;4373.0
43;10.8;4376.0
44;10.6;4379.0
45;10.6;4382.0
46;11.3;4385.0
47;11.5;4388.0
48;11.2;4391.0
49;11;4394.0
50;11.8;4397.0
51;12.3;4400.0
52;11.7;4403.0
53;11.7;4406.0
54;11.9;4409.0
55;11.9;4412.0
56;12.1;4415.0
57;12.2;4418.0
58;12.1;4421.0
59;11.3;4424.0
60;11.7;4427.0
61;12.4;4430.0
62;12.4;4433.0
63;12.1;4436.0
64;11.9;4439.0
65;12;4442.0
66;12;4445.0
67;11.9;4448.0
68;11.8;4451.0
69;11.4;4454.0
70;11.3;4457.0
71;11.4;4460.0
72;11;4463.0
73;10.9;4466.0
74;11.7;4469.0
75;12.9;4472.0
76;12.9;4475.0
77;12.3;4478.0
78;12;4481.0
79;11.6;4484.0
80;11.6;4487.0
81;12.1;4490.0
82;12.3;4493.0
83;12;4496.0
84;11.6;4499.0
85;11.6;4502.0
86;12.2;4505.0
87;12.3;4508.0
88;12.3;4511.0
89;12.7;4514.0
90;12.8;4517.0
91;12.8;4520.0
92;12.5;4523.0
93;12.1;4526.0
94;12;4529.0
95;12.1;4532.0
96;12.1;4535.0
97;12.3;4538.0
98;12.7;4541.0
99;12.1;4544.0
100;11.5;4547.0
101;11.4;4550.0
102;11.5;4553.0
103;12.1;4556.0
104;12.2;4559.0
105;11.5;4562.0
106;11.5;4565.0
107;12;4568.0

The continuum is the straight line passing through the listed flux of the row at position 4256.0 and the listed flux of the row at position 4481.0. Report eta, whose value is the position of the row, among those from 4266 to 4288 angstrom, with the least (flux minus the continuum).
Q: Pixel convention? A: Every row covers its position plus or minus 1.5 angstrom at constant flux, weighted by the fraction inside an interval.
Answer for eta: 4271.0 angstrom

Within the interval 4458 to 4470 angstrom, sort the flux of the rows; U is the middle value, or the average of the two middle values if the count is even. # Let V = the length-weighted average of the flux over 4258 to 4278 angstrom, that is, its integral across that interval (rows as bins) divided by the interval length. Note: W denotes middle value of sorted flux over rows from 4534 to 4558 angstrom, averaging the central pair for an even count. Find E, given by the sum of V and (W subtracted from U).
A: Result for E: 11.1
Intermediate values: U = 11.2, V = 12.0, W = 12.1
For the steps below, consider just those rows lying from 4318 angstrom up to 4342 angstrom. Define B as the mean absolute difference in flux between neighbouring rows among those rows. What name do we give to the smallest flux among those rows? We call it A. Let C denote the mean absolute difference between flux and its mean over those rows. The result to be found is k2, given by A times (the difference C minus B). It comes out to 1.6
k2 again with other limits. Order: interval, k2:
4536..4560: 0.3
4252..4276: 0.9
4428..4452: 0.8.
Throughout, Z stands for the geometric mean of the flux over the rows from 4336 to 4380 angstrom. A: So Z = 9.8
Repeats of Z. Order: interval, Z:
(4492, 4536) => 12.2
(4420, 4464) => 11.8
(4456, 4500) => 11.8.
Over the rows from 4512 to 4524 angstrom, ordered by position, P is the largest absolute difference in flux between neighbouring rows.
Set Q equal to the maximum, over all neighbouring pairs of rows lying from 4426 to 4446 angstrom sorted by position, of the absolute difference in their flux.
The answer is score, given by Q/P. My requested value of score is 2.3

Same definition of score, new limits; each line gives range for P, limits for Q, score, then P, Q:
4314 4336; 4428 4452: 0.3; 1.0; 0.3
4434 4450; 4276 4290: 7.5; 0.2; 1.5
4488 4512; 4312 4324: 0.9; 0.6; 0.5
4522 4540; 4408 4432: 2.0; 0.4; 0.8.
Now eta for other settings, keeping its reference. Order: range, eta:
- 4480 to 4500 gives 4484.0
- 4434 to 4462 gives 4457.0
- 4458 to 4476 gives 4466.0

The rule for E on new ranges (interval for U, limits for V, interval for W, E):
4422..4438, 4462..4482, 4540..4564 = 12.3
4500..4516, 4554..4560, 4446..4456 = 12.6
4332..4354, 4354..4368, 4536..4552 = 7.4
